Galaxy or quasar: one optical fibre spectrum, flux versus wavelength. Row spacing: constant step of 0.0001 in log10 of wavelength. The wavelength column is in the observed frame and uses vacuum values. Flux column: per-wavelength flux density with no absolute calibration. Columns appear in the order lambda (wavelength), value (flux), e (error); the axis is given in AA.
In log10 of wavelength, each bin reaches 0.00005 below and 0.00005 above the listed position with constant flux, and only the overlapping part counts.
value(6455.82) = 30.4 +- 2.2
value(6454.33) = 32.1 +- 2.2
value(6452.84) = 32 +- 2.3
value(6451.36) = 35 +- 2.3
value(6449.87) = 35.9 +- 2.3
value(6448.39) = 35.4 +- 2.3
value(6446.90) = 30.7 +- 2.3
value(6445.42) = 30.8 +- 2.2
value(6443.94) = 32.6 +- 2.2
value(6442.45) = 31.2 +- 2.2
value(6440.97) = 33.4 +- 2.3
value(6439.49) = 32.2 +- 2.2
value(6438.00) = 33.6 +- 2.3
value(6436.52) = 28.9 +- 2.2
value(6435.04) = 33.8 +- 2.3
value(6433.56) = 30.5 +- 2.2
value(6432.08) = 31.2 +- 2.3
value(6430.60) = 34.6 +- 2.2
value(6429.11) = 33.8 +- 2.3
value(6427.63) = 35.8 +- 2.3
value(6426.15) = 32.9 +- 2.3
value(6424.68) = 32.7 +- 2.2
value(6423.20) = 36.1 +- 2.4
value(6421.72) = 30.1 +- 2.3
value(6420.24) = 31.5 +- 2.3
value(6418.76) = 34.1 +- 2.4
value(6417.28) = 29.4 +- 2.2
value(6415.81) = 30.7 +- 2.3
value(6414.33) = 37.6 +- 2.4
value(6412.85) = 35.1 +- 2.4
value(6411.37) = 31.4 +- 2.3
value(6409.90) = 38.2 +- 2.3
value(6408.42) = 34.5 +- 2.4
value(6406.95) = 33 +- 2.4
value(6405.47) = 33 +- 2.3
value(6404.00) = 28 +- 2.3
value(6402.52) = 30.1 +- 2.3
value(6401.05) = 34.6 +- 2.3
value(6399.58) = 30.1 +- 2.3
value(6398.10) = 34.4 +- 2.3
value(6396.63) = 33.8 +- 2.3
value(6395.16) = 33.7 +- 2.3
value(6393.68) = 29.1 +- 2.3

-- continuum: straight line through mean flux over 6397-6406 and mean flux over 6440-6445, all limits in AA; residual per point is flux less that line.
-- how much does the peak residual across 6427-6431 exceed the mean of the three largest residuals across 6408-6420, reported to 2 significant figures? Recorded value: -1.4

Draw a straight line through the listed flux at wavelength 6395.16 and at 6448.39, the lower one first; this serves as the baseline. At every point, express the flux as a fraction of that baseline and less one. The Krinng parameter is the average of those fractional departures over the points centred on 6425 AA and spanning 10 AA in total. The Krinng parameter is -0.04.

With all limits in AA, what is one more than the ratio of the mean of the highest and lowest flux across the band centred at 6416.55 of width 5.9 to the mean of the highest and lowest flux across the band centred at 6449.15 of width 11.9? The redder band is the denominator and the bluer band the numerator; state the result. 2.01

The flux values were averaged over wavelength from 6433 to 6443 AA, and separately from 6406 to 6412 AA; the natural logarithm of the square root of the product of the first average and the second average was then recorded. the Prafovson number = 3.50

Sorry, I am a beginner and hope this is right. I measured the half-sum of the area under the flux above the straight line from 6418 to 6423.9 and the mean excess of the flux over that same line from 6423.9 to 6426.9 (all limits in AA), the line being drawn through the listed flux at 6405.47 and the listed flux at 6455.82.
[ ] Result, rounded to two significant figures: 2.6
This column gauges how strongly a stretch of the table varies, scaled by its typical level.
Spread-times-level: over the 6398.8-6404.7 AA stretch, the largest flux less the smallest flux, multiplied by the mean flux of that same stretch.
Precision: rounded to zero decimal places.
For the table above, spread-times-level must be 203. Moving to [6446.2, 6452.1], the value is 178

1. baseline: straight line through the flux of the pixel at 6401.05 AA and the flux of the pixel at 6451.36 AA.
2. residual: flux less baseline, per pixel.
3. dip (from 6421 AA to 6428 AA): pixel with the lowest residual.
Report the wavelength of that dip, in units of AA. 6421.72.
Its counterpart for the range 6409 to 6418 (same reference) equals 6417.28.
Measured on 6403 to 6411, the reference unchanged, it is 6404.00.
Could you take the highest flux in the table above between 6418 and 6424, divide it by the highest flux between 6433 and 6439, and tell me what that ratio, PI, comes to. 1.07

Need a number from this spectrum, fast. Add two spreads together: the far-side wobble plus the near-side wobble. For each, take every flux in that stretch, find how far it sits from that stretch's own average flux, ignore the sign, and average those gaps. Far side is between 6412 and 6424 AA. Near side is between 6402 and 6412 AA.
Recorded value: 5.0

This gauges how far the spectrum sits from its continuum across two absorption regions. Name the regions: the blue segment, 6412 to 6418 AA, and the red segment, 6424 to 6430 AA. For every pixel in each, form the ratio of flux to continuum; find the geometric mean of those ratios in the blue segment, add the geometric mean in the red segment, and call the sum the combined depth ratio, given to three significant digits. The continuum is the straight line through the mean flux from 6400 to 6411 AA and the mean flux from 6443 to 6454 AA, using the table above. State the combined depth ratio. 2.02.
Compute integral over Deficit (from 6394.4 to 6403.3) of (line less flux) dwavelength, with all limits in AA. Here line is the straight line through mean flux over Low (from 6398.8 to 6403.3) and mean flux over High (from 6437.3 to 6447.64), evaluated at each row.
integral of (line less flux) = -11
